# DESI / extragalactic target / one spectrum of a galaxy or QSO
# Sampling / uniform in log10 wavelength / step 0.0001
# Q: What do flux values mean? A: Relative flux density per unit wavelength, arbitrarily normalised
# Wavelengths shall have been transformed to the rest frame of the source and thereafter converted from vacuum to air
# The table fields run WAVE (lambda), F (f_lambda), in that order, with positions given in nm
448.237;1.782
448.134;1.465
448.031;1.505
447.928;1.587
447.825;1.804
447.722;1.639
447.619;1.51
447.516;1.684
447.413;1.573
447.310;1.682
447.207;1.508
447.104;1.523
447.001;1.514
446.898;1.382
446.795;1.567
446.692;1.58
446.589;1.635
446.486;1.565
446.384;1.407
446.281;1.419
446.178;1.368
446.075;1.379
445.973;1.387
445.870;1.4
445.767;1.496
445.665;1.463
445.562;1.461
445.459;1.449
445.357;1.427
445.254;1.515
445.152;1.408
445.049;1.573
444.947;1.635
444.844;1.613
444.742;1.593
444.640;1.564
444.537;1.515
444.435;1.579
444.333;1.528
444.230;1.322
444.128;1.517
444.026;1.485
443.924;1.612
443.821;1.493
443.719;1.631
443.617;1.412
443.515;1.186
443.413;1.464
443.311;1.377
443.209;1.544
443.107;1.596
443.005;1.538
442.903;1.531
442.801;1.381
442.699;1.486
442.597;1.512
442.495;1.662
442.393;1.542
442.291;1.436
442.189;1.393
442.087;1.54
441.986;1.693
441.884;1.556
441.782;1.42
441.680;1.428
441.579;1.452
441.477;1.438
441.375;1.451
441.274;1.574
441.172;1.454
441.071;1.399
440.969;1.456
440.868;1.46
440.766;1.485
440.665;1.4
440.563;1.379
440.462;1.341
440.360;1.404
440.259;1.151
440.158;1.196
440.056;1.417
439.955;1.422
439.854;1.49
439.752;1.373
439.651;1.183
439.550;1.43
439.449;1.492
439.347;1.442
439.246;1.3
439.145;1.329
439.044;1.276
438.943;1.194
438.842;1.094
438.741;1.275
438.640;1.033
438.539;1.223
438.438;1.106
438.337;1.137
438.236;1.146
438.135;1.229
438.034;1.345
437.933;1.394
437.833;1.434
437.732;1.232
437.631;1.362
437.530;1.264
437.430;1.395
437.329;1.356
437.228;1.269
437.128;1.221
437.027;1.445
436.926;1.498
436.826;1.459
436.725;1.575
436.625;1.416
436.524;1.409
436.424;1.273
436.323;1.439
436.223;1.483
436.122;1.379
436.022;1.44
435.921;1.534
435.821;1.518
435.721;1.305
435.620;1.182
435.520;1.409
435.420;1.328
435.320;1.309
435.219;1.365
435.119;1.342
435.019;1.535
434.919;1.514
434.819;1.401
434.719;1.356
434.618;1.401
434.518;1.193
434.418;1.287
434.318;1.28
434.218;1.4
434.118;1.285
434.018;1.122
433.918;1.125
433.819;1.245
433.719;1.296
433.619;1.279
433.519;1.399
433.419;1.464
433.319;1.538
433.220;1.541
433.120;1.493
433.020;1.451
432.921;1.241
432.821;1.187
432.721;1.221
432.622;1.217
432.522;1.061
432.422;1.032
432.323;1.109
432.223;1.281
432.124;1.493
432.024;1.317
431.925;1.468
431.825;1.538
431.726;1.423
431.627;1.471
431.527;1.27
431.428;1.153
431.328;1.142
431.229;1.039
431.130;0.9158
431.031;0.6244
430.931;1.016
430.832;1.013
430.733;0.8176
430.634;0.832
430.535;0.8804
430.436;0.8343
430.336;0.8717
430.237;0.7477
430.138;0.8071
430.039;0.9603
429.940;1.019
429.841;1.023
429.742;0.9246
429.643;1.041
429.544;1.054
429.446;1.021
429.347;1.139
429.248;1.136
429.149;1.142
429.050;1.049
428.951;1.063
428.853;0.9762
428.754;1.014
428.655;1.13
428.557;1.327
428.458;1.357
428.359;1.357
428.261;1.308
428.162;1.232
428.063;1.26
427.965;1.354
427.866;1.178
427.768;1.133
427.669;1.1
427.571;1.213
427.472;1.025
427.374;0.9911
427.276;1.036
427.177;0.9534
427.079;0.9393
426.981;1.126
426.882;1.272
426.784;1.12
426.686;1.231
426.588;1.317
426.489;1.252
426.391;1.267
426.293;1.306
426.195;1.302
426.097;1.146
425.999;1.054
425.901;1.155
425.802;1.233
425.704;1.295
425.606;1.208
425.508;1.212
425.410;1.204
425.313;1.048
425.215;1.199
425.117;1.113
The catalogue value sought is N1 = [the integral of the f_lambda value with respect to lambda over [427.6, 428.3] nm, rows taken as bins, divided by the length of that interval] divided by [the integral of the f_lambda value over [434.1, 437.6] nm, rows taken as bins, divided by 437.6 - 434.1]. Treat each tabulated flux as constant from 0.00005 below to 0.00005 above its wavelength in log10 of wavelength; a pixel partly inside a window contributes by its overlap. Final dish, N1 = 0.89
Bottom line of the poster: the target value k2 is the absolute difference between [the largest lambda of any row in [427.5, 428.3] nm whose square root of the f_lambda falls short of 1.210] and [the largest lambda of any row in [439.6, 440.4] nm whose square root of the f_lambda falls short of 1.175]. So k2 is 12.00 nm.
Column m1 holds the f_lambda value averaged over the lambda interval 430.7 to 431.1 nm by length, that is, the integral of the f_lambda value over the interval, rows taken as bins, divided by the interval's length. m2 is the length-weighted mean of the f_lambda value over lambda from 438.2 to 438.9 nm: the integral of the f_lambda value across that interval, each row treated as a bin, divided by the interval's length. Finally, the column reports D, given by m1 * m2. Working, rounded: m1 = 0.87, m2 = 1.15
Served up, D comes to 1.0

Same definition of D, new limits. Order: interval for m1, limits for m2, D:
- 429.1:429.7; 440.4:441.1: 1.5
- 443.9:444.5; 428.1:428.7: 1.9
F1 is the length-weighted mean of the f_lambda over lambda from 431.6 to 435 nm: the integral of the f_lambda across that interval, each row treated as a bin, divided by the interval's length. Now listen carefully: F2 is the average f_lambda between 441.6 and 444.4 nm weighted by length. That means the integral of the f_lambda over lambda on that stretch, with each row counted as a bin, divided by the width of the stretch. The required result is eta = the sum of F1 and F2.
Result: 2.82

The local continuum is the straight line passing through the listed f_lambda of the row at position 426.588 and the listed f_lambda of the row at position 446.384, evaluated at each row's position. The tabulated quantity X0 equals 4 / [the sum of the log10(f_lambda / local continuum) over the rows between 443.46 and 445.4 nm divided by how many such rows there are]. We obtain 129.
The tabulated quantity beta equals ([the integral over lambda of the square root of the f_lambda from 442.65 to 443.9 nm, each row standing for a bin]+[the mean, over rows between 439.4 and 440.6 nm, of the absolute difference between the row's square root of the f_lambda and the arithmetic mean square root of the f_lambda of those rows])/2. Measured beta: 0.8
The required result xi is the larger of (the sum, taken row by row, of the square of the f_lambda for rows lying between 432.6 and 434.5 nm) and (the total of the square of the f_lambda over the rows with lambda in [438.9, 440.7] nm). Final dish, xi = 33.4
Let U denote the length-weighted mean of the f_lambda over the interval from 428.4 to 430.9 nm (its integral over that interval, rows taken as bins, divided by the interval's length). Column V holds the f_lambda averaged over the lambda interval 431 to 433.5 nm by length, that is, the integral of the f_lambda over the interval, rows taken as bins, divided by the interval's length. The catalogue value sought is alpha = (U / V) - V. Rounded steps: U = 1.0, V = 1.27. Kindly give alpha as -0.5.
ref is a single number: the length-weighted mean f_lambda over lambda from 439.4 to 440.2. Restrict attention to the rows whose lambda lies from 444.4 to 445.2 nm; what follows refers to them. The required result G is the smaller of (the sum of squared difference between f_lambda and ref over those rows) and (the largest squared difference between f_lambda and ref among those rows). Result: 0.07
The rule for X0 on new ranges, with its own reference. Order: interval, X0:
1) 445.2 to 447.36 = 181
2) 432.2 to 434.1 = -156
